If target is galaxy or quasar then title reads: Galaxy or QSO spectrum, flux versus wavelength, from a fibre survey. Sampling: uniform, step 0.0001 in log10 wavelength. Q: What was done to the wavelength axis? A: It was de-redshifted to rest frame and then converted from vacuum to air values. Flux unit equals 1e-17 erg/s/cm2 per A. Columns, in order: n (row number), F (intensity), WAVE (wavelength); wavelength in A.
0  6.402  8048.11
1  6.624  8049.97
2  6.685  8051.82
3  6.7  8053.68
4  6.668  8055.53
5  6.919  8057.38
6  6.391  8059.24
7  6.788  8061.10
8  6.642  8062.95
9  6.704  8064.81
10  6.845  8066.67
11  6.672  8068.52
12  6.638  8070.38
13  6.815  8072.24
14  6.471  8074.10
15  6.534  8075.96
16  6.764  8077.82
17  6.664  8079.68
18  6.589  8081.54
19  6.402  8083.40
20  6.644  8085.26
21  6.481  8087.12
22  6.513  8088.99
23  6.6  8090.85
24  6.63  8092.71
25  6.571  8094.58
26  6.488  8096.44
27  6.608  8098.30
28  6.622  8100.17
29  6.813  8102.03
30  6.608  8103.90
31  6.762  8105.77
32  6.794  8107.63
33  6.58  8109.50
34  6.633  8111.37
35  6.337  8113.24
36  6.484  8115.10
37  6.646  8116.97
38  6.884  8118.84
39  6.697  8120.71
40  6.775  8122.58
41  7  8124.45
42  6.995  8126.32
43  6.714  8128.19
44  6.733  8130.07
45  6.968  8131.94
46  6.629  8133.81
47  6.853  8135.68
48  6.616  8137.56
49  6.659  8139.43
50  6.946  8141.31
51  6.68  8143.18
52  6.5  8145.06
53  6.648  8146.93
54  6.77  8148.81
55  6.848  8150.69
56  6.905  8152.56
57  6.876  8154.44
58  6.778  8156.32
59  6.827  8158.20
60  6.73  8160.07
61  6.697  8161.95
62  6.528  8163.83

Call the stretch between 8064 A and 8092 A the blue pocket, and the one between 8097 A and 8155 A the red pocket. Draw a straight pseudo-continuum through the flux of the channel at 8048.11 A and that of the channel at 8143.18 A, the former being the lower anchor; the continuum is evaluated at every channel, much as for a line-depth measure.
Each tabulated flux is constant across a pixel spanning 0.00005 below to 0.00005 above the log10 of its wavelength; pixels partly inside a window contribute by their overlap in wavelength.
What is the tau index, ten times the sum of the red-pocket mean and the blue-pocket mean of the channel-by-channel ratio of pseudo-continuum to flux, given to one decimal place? 19.7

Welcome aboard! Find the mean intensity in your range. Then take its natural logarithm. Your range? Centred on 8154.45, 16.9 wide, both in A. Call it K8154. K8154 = 1.91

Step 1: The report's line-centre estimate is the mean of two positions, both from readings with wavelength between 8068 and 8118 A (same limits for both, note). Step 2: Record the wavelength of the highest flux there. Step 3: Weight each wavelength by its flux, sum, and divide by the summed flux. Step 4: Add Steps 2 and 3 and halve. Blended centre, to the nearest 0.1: 8082.5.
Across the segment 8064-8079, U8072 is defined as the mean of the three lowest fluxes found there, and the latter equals 6.55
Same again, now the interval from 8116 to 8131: 6.69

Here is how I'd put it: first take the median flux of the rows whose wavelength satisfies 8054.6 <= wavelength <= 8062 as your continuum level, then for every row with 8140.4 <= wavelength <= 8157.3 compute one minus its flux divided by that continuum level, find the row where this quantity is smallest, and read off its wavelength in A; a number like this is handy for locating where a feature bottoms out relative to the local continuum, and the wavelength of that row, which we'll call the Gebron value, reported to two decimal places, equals 8141.31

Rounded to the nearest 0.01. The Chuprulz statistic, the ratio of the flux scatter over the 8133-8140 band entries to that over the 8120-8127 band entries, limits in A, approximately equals 0.72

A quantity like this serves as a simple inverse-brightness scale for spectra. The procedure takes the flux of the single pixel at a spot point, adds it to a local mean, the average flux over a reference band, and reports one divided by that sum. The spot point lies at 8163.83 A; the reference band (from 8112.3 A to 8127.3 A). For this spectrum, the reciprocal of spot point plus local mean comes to 0.0754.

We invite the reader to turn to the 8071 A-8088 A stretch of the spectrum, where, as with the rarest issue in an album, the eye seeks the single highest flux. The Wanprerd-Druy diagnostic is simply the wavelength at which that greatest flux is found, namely 8072.24 A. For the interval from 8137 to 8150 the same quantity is 8141.31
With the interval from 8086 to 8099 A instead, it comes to 8092.71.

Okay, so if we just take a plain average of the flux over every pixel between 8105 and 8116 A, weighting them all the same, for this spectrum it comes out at 6.60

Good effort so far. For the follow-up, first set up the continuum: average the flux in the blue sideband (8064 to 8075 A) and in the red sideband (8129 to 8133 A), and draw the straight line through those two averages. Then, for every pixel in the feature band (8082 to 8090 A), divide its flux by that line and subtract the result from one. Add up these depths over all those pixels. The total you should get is 0.13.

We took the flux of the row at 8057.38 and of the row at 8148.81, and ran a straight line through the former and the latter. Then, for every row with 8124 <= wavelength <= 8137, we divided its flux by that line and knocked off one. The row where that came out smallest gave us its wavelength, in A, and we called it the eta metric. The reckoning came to 8133.81 A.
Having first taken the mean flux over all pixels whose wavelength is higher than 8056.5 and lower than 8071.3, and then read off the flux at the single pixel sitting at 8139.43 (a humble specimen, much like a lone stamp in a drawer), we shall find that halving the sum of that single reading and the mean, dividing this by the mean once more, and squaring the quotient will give 0.99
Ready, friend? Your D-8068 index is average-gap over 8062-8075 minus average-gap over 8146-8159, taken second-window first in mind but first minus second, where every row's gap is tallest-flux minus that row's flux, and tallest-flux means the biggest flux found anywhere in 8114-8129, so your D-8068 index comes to 0.12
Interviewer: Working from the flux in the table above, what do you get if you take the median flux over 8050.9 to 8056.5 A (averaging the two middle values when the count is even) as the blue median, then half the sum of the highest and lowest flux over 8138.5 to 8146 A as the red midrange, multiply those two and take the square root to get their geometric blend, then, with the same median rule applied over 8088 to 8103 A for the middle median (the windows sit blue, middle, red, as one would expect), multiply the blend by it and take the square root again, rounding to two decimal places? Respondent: 6.65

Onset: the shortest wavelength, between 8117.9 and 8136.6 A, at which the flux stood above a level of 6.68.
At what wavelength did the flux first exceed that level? 8118.84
